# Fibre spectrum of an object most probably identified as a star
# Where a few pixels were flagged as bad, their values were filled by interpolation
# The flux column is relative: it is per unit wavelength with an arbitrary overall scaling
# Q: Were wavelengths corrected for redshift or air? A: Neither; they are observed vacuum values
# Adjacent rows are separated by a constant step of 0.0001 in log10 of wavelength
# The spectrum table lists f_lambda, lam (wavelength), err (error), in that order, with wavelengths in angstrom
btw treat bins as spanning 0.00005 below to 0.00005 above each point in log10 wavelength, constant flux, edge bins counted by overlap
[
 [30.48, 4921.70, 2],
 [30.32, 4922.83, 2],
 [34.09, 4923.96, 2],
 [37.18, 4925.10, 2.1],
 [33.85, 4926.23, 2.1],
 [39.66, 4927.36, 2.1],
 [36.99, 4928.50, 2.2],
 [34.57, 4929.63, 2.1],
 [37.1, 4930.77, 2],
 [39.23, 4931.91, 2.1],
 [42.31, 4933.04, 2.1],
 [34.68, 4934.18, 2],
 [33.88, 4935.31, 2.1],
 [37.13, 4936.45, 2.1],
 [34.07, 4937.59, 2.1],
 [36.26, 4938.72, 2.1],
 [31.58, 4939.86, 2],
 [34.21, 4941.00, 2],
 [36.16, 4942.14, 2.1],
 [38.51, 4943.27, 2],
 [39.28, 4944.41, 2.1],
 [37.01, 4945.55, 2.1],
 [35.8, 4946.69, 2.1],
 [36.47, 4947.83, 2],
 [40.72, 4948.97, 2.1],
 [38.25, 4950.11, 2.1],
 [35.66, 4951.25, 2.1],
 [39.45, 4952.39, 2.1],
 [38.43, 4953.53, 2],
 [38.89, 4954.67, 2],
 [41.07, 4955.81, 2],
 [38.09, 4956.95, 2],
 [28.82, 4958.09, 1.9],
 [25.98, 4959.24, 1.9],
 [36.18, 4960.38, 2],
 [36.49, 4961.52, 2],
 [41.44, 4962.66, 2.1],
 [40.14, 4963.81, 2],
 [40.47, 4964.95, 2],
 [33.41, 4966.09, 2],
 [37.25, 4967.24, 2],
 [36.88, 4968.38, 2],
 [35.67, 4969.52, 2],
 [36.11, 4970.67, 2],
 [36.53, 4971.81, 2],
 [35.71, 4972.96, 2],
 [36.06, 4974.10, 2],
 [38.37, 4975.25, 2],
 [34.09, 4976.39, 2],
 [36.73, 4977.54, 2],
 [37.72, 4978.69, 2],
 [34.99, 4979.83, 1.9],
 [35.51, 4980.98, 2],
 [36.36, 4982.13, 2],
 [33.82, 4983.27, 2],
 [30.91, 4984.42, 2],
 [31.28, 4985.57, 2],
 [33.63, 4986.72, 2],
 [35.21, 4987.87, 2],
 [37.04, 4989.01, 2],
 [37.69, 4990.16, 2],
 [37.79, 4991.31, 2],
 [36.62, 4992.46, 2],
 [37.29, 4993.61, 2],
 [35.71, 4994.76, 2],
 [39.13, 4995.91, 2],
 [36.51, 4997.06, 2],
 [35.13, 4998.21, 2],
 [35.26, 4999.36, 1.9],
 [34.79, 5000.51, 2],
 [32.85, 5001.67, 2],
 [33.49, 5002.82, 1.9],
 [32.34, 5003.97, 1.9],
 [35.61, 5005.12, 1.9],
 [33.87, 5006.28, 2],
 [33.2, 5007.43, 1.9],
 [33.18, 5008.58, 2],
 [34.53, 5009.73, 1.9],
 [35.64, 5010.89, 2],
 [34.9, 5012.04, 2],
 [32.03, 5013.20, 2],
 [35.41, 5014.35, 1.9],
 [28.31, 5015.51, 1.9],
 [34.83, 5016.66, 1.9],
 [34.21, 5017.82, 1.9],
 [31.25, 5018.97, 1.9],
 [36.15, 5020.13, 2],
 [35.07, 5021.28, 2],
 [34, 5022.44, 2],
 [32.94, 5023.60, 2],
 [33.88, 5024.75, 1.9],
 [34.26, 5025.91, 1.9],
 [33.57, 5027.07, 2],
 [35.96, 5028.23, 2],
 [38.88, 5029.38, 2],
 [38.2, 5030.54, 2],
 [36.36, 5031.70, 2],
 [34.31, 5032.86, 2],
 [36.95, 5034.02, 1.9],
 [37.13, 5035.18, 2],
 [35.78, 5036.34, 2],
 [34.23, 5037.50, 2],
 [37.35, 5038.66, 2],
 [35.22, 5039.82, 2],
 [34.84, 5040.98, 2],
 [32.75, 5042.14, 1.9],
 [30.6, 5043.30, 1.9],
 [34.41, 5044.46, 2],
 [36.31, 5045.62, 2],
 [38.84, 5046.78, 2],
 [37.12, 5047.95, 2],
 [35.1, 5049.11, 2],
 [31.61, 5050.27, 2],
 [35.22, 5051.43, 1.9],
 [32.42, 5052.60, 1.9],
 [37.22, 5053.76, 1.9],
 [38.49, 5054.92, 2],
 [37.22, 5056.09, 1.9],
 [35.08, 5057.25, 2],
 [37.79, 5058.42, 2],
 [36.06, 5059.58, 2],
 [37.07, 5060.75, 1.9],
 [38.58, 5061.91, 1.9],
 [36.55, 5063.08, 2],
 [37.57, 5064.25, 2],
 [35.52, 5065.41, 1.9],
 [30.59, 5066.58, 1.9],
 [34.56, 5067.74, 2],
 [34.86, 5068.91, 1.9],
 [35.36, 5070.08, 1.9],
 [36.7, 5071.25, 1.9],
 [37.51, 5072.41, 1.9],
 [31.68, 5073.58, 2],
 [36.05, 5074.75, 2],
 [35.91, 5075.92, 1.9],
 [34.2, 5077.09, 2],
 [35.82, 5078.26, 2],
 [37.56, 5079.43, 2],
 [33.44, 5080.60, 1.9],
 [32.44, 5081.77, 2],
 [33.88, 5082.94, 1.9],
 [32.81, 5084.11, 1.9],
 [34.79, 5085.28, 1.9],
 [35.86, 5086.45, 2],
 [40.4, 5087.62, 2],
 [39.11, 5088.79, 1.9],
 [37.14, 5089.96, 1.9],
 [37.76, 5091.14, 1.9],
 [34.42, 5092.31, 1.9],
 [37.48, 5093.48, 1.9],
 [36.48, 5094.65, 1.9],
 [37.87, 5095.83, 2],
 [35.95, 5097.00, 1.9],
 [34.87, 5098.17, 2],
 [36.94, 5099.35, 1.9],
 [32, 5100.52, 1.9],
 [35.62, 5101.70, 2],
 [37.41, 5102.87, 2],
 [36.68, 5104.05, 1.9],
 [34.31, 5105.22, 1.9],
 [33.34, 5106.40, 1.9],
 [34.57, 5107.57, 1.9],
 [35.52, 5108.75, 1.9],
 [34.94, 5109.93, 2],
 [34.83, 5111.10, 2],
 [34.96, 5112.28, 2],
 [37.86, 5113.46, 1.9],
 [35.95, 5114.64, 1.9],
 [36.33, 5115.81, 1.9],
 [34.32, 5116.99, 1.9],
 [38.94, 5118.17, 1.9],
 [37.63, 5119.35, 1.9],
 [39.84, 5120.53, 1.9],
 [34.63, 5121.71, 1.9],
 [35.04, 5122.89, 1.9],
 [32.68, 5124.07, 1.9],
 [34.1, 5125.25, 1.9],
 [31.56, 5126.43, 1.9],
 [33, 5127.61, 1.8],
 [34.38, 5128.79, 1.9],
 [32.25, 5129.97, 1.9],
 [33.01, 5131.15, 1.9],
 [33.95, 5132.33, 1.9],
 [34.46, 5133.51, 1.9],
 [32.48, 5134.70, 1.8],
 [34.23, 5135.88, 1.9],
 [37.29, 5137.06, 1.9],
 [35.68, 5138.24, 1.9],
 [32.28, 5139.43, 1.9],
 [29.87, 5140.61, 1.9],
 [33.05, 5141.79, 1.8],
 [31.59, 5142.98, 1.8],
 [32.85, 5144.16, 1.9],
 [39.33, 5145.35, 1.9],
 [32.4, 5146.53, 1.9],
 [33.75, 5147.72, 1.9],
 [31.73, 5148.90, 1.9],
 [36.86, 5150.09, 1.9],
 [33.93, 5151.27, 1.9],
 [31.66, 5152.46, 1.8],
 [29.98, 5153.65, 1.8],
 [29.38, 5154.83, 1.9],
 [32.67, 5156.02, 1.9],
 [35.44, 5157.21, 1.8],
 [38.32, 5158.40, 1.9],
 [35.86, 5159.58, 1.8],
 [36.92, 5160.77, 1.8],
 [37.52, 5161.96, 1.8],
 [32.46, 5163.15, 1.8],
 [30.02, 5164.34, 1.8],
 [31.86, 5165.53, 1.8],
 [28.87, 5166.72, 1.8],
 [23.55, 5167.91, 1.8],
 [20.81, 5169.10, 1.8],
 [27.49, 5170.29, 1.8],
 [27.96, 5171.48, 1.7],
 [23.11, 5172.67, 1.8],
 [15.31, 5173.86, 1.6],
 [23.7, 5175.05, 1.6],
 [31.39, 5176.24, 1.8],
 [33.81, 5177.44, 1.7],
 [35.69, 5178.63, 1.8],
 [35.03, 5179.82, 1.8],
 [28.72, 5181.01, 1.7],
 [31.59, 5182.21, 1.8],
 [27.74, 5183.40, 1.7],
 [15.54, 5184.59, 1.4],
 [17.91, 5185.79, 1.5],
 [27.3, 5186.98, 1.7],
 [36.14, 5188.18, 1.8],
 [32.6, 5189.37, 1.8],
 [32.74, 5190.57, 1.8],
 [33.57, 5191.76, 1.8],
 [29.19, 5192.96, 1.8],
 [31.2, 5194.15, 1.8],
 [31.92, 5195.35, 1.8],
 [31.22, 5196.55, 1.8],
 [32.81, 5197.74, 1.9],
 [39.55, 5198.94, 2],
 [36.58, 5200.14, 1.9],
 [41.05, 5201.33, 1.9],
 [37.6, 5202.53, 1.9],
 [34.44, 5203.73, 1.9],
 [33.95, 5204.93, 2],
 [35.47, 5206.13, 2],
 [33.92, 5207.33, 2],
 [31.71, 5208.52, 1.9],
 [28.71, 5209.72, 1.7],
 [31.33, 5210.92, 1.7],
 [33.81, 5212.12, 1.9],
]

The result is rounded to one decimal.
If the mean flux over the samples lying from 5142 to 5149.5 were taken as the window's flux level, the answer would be 33.6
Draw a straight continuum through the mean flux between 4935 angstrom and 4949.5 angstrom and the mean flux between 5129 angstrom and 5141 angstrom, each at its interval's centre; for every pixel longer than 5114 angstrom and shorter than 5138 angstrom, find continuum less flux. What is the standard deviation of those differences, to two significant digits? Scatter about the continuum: 2.2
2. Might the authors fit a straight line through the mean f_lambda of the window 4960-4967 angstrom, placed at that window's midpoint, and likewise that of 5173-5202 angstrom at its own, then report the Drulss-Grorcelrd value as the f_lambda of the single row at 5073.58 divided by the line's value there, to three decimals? 0.923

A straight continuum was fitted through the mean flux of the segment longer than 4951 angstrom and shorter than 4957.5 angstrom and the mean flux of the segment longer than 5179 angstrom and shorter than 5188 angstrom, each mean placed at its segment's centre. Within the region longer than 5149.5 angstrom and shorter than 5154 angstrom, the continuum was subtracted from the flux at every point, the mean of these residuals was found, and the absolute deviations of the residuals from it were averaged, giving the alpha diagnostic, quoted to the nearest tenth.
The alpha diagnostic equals 2.2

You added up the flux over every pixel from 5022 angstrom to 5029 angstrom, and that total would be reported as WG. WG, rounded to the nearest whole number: 205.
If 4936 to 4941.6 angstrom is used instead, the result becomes 173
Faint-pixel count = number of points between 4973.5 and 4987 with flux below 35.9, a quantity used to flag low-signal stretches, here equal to 7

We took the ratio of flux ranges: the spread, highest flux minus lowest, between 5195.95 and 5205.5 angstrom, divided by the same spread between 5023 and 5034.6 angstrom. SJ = 1.7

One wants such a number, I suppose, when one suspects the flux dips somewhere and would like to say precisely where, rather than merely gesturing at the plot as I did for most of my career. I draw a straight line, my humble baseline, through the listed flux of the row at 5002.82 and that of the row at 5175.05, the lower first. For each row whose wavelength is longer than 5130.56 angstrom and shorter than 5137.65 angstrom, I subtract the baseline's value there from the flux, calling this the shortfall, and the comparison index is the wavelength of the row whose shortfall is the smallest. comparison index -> 5134.70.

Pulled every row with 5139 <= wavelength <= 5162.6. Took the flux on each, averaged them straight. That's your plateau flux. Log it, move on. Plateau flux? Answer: 33.8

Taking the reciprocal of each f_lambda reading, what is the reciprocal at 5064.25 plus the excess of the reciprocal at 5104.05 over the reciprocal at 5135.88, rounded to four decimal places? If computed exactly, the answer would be 0.0247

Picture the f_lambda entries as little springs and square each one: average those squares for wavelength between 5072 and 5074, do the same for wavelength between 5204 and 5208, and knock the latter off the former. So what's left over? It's 18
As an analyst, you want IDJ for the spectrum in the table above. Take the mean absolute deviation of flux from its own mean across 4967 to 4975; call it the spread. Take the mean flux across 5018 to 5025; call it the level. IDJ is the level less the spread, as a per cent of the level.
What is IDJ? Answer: 98.6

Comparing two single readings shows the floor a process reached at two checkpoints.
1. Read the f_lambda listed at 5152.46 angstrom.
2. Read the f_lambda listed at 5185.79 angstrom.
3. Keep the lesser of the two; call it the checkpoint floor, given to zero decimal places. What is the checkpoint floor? 18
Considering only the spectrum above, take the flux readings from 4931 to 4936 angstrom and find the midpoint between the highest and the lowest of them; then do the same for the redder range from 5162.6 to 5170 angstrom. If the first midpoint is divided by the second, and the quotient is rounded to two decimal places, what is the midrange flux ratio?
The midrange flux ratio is 1.43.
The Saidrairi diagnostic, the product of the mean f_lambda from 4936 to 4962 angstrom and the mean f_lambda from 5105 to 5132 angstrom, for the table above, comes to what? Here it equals 1268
